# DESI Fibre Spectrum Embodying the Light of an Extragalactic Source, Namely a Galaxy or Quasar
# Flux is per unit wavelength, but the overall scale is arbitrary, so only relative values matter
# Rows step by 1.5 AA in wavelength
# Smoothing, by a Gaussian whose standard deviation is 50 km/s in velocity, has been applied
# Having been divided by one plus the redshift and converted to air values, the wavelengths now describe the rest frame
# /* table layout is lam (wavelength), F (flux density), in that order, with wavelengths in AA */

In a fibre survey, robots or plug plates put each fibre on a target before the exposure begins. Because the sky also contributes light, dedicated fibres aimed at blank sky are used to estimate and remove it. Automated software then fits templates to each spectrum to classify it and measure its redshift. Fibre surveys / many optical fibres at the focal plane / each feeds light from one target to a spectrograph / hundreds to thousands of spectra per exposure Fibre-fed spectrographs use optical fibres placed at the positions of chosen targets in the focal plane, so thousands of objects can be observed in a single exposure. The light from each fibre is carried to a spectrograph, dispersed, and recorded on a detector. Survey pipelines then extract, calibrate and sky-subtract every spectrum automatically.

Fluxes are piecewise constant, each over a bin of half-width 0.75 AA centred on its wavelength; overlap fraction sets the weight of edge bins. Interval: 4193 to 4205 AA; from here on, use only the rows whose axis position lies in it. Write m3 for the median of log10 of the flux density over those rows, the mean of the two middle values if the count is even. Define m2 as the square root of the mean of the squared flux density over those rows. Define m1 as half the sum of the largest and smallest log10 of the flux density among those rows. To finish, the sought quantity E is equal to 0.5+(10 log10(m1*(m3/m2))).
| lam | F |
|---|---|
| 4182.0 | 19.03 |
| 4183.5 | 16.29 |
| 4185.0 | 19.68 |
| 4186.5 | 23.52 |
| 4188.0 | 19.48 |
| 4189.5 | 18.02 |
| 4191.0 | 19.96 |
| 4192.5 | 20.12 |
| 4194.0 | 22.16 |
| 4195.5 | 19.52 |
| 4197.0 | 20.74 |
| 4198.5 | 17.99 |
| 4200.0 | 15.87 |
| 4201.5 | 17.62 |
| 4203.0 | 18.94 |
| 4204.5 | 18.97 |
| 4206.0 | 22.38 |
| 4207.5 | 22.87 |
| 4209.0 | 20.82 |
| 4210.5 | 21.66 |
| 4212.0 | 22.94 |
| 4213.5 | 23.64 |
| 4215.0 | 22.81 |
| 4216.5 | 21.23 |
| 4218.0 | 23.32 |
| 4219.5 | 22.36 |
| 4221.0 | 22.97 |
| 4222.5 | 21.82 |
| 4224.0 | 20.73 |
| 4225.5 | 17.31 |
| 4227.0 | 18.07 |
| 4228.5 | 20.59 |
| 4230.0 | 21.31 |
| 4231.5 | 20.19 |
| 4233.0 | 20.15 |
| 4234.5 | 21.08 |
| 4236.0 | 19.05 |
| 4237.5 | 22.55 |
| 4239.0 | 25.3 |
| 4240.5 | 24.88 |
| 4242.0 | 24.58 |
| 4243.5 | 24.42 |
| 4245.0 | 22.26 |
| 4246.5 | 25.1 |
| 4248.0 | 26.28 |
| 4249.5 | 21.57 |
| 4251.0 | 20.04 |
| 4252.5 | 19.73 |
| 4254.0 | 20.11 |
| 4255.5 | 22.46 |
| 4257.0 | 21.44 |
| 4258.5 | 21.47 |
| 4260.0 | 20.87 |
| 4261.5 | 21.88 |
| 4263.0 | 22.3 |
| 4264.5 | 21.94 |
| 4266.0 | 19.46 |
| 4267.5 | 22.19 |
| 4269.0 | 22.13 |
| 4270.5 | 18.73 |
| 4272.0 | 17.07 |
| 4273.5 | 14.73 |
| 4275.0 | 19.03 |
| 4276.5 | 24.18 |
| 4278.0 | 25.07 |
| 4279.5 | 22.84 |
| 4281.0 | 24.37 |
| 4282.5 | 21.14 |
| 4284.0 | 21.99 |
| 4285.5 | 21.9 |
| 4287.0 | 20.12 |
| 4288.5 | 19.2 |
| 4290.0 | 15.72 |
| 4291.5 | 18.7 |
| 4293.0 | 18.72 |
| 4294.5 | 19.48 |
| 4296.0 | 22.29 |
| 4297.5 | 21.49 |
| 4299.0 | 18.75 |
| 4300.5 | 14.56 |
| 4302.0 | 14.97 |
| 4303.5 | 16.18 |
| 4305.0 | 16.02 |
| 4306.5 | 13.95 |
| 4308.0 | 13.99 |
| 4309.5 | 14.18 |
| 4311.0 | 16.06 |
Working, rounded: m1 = 1.27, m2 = 19.1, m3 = 1.28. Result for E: -10.2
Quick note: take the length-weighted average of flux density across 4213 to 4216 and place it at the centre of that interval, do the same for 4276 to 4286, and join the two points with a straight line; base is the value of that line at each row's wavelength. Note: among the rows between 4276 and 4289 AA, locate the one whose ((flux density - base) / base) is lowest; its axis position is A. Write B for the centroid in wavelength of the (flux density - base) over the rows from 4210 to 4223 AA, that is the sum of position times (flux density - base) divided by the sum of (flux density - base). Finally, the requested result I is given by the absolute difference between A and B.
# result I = 71.5 AA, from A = 4288.5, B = 4217.0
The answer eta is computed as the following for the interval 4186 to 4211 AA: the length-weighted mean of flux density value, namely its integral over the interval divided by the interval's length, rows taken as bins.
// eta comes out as 20.0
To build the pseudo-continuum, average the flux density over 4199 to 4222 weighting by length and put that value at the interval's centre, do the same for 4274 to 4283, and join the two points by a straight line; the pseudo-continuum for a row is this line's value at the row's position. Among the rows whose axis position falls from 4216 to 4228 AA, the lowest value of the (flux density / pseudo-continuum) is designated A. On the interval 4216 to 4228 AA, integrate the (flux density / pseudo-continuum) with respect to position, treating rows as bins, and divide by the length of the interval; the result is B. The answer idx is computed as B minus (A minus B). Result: 1.15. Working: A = 0.80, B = 0.98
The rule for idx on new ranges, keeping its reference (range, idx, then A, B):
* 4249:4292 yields 1.20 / 0.65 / 0.93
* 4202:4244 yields 1.21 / 0.80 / 1.01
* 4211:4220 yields 1.14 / 1.00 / 1.07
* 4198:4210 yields 1.10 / 0.76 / 0.93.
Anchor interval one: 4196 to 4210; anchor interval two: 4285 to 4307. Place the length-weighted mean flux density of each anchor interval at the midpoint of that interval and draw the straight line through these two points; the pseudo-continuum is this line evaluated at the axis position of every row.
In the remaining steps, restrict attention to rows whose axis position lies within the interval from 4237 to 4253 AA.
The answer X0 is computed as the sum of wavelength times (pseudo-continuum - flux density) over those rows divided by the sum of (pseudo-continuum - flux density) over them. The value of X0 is 4243.8 AA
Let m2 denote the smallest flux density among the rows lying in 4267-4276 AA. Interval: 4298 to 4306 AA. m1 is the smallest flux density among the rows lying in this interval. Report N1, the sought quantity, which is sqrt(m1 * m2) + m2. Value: 29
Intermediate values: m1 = 14.56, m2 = 14.73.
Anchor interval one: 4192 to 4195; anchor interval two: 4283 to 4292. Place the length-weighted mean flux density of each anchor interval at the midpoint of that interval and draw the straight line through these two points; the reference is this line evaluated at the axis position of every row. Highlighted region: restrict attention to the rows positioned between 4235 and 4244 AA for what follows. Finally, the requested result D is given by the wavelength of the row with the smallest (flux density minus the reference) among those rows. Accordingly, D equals 4236.0 AA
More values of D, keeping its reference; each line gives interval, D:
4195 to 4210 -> 4200.0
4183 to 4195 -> 4183.5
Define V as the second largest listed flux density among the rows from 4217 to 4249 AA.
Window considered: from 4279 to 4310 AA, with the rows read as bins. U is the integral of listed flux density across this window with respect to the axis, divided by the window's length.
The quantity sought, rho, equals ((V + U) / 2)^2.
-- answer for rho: 482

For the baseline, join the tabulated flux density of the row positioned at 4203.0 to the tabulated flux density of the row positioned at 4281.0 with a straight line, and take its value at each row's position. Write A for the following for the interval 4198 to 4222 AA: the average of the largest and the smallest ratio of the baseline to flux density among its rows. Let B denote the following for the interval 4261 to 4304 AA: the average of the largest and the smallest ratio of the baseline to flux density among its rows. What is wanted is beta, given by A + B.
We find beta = 2.37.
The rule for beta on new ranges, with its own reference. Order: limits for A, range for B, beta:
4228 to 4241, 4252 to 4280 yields 2.27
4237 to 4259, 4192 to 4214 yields 1.99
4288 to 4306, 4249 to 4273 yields 2.65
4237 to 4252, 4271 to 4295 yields 2.27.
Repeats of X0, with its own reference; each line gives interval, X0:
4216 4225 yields 4220.0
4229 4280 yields 4253.3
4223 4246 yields 4239.8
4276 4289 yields 4280.9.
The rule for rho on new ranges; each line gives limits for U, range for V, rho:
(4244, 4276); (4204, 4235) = 492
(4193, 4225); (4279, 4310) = 480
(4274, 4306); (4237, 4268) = 508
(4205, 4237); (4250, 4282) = 521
